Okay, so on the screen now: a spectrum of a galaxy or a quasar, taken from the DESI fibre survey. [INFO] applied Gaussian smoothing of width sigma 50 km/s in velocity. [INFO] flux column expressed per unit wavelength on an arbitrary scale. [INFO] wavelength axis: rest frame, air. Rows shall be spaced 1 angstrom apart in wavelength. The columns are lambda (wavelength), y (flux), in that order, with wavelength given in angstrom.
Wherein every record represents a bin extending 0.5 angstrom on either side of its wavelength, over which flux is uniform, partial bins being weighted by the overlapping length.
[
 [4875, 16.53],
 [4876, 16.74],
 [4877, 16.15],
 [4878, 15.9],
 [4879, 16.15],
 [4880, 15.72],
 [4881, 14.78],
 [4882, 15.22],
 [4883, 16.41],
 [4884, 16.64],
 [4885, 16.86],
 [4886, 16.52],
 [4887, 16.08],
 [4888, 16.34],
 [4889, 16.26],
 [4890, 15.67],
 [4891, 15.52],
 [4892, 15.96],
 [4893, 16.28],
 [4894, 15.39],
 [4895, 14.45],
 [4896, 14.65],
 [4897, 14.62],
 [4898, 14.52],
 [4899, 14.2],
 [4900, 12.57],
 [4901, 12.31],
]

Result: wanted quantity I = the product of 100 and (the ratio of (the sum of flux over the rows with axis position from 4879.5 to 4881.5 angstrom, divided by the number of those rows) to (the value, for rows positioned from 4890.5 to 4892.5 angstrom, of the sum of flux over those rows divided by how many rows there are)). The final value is 97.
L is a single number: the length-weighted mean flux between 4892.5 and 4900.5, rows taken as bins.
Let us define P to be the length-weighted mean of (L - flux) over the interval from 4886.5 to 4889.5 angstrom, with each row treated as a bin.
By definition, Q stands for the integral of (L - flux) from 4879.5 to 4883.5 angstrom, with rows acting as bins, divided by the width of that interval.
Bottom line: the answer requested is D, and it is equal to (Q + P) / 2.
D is -1.29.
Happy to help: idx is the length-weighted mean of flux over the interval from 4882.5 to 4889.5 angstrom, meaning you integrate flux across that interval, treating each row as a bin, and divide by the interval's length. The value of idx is 16.4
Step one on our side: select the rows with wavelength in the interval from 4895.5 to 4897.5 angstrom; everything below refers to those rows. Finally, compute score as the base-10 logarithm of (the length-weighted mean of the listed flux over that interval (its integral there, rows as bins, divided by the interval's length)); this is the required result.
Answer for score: 1.165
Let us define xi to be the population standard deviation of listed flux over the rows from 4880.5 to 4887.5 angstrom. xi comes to 0.72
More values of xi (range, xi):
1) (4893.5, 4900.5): 0.80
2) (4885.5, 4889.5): 0.16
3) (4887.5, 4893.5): 0.32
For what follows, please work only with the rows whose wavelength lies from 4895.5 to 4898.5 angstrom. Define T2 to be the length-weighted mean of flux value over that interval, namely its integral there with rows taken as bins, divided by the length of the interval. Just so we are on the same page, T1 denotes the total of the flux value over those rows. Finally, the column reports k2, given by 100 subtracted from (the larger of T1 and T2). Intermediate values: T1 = 43.8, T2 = 14.6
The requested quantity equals -56.2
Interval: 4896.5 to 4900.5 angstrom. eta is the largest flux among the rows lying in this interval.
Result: 14.62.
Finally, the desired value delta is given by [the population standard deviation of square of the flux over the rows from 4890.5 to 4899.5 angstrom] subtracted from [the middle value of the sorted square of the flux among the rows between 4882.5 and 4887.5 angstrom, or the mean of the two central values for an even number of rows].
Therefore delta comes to 252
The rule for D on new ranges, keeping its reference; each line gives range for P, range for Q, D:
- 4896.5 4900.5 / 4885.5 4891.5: -0.44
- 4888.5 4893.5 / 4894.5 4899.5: -0.63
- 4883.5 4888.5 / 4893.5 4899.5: -0.98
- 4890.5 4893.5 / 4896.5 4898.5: -0.66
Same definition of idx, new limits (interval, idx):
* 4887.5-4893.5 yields 16.0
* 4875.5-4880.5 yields 16.1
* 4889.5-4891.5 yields 15.6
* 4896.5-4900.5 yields 14.0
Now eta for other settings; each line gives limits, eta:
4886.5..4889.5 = 16.34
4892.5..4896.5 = 16.28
